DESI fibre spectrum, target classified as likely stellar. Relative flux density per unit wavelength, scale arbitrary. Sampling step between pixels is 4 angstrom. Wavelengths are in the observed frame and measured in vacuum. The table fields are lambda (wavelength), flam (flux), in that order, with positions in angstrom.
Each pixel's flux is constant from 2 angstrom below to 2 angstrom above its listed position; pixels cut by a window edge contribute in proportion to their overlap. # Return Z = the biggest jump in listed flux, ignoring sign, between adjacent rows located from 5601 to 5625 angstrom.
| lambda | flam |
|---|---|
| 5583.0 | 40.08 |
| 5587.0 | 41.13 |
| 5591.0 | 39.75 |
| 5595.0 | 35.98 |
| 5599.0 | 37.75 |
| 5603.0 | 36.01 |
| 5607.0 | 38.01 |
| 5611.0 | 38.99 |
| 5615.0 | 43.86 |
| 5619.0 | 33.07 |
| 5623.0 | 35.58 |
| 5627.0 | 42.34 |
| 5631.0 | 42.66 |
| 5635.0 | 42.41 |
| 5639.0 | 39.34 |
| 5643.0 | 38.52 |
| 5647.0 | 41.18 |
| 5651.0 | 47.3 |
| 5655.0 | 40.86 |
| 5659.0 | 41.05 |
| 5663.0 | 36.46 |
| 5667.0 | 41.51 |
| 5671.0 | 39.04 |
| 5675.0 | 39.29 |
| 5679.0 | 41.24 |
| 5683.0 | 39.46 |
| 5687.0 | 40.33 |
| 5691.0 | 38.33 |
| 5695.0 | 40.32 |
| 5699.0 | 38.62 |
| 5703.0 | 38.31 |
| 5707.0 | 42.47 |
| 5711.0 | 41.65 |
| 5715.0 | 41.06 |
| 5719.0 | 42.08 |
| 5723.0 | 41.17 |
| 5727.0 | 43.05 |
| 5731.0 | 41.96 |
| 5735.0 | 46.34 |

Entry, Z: 11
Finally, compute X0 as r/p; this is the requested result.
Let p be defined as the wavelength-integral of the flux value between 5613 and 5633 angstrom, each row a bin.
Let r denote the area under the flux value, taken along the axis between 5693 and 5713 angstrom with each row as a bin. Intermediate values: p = 790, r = 805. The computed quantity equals 1.020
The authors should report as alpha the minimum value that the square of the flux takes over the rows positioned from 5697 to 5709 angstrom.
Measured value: 1468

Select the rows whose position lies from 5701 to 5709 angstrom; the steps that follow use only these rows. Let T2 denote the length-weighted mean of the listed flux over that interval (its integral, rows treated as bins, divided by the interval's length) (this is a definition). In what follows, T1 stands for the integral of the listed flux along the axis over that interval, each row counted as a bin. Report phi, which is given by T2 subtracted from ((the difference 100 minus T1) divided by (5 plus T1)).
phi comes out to -41.1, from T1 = 323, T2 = 40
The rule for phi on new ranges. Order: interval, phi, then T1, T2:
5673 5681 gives -40.9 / 322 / 40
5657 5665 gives -39.4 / 310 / 39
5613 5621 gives -39.1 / 308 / 38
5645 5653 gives -44.9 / 354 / 44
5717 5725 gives -42.3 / 333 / 42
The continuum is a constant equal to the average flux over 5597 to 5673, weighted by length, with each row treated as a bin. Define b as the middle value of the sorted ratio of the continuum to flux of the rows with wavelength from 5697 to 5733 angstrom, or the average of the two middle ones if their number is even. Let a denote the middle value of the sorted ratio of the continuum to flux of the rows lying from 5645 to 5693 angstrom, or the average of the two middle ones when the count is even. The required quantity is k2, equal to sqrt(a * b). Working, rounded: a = 0.98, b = 0.96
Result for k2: 0.97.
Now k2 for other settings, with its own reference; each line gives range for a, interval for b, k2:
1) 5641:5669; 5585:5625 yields 1.01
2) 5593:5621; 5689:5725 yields 1.01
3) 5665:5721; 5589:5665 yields 1.00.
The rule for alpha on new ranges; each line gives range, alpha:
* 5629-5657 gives 1484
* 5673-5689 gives 1544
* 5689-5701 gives 1469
